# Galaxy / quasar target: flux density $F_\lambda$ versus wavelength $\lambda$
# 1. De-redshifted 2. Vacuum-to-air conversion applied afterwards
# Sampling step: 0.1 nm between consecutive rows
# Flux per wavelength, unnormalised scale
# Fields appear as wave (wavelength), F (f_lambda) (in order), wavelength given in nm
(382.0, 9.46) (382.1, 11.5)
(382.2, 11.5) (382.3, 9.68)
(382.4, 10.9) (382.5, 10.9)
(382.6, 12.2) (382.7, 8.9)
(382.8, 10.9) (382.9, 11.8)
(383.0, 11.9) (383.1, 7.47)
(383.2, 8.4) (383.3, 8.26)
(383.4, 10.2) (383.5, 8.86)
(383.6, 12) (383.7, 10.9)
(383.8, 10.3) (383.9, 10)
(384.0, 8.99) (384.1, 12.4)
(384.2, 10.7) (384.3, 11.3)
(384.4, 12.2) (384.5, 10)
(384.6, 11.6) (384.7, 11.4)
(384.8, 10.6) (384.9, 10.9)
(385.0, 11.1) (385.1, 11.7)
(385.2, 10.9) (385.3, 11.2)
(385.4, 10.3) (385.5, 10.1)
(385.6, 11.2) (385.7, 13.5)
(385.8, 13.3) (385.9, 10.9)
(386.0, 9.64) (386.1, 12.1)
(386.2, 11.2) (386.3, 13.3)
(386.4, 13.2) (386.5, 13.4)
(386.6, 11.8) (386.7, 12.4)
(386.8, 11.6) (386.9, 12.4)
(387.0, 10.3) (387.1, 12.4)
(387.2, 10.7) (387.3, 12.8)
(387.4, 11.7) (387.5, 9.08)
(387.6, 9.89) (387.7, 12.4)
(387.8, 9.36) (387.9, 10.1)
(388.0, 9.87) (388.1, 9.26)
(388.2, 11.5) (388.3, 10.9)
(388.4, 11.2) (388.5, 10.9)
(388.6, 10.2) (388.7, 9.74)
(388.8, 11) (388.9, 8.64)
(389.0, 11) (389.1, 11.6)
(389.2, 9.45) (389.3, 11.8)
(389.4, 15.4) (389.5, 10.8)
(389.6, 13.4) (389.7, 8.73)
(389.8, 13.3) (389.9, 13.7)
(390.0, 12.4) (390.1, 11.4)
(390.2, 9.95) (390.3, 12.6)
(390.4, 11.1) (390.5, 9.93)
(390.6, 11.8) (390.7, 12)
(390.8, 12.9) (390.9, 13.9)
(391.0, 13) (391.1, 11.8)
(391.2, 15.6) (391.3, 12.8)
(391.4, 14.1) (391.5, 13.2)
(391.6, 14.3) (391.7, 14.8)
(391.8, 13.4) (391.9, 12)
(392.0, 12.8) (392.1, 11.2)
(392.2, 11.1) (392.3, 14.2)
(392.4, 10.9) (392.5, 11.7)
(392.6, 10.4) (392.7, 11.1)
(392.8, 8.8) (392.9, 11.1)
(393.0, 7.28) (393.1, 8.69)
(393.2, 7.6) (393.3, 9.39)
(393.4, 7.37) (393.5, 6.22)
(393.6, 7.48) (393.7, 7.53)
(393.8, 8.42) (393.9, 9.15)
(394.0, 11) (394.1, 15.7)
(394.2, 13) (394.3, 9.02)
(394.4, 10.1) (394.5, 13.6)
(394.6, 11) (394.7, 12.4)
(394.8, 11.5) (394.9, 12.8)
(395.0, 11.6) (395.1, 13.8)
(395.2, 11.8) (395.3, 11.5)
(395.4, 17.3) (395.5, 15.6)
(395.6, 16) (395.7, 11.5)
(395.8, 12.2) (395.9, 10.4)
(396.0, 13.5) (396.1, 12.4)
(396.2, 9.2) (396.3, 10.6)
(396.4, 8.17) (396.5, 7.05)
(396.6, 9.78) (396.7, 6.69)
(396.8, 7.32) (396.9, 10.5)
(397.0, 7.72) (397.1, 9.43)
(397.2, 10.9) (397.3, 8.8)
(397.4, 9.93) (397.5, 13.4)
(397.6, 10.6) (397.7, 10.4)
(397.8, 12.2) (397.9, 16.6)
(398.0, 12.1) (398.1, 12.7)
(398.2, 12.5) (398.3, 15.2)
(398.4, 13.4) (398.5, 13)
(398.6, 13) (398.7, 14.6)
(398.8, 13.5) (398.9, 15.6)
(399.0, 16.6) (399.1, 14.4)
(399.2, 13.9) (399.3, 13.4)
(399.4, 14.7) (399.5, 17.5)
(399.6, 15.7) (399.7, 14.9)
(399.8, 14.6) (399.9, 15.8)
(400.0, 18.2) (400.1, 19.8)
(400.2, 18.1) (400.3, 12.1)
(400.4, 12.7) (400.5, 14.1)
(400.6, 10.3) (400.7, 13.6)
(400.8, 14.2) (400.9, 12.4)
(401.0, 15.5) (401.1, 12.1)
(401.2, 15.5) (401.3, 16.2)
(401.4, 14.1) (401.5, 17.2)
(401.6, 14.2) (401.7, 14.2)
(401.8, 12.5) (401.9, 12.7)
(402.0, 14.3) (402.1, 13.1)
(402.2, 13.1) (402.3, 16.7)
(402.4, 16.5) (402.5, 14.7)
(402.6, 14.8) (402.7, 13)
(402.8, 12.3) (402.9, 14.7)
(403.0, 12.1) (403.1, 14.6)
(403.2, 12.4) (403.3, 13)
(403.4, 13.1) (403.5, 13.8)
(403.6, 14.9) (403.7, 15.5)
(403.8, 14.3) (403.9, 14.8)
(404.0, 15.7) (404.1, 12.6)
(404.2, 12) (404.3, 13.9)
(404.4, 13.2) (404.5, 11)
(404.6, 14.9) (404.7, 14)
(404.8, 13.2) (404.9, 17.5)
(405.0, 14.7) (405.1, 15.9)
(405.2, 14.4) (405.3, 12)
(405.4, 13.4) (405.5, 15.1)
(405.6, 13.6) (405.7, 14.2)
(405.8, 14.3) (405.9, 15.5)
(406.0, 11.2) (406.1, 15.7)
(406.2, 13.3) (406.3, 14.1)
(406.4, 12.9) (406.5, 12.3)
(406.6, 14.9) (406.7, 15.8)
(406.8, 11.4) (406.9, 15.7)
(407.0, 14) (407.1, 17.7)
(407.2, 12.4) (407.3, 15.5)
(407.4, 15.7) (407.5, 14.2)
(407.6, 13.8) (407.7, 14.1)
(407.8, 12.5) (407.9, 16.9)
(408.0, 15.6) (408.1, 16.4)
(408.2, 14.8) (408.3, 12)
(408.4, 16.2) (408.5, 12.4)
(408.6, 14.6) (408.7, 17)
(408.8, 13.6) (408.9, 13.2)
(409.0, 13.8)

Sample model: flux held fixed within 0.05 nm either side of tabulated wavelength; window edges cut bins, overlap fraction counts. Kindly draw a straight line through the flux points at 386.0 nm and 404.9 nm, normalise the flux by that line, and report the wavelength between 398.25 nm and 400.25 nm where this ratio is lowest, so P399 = 398.6 nm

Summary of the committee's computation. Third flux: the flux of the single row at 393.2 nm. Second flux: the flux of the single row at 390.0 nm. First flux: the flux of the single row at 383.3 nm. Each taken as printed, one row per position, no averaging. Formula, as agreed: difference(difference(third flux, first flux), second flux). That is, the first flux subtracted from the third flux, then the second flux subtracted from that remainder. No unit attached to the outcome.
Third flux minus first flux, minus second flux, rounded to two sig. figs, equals -13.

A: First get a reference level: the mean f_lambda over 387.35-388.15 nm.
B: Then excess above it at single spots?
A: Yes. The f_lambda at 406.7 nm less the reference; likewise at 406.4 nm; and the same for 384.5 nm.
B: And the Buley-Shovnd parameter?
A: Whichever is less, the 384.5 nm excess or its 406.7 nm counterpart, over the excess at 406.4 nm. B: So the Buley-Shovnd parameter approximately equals -0.1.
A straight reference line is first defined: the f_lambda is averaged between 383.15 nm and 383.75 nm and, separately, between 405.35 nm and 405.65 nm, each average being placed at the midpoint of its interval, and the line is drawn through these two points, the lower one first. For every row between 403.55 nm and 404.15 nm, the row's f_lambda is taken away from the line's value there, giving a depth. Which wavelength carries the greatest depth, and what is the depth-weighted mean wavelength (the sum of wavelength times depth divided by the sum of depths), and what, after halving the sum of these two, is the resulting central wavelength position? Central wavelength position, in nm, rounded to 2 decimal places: 403.92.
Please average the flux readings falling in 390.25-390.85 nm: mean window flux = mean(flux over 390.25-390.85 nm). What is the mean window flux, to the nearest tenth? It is 11.7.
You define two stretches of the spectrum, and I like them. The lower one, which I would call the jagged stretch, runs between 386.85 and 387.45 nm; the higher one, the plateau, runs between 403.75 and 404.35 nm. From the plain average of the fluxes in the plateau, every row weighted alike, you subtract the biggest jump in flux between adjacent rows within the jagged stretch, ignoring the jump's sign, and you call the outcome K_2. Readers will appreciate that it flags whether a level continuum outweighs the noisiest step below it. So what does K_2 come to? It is 11.8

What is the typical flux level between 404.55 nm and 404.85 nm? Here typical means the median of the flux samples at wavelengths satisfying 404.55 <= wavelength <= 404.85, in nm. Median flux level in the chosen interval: 14.0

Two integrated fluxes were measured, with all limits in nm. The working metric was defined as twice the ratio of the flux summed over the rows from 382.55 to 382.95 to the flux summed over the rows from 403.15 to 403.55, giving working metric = 1.67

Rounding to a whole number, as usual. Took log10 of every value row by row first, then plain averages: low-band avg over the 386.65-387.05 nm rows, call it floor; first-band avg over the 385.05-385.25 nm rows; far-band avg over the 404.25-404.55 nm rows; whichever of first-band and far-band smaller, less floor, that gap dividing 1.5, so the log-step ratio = -113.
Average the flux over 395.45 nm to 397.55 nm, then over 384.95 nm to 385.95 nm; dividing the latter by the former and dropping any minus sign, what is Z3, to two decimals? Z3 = 1.08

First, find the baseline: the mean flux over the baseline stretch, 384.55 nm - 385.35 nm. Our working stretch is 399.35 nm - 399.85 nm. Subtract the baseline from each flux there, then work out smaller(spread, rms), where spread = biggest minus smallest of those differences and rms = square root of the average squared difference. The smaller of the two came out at 2.90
